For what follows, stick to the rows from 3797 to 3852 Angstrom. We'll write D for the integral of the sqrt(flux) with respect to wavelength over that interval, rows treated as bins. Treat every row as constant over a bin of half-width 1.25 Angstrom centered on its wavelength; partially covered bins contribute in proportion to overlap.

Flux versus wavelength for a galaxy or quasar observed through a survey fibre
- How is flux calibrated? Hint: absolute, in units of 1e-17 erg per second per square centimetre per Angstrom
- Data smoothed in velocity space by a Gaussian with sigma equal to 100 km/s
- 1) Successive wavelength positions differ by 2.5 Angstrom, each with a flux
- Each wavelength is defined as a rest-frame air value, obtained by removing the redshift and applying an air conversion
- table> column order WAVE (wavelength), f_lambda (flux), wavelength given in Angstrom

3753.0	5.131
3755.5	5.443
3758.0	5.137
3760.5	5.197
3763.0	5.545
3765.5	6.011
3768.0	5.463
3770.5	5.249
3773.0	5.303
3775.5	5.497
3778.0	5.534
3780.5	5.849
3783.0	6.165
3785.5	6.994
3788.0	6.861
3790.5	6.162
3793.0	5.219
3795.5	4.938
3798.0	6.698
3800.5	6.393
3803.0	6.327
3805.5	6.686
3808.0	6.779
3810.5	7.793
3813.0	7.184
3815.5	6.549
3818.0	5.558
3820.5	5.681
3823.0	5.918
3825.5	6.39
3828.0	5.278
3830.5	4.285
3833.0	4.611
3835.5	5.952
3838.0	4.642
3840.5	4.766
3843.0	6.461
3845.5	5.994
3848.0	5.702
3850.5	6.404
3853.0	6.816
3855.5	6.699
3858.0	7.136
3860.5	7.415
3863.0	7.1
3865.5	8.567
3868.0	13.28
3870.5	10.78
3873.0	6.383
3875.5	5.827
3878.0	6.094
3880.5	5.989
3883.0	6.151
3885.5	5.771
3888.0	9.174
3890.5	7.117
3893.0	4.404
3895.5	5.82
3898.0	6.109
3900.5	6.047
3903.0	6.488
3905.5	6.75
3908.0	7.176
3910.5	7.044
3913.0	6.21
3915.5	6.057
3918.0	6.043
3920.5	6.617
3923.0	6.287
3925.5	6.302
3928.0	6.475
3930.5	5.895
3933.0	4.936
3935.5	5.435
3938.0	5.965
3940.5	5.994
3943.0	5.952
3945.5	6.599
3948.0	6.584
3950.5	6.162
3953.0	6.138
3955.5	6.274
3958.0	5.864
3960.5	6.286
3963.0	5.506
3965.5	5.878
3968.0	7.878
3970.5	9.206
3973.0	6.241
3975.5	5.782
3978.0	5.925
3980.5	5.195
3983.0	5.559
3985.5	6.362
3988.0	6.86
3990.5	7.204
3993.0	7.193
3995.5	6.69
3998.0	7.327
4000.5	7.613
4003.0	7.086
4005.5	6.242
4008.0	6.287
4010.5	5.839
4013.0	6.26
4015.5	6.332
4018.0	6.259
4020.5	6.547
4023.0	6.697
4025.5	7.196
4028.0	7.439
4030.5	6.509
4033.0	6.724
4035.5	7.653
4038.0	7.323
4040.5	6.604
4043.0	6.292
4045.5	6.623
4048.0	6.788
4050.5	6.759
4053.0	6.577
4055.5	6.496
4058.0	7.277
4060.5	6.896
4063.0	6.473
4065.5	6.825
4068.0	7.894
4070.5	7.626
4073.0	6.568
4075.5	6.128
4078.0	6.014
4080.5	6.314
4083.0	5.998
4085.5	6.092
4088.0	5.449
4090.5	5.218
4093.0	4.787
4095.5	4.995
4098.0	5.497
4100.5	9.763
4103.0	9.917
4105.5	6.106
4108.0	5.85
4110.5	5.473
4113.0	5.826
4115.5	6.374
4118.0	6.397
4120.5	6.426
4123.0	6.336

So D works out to 134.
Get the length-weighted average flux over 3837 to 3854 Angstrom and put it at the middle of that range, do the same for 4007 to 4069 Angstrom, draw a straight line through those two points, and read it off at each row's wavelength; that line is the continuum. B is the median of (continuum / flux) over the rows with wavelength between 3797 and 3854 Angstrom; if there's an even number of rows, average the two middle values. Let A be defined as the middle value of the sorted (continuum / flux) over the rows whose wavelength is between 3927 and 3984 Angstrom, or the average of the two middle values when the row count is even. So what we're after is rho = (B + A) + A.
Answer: 3.015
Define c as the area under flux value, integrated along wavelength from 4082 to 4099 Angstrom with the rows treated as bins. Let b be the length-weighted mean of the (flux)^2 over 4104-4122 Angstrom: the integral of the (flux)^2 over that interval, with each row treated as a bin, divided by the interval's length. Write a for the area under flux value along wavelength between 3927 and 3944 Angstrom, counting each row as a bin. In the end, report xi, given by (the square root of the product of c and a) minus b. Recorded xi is 58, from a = 99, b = 38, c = 92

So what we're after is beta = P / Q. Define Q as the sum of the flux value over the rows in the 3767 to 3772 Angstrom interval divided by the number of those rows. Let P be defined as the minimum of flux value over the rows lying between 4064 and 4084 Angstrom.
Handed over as 1.12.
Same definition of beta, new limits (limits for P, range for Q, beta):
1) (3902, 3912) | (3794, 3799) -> 1.12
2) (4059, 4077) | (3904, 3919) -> 0.94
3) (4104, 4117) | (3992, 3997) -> 0.79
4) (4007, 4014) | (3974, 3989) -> 0.98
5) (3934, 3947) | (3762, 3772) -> 0.98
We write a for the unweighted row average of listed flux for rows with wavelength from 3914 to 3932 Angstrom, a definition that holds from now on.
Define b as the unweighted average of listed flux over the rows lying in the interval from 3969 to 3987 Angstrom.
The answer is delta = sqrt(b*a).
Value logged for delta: 6.3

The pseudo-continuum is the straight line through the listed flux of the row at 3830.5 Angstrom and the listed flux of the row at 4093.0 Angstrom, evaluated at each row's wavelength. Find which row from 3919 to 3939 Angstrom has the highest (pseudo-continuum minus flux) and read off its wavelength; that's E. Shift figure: 3933.0 Angstrom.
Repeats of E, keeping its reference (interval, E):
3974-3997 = 3980.5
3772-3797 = 3795.5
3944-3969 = 3963.0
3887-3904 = 3893.0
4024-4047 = 4043.0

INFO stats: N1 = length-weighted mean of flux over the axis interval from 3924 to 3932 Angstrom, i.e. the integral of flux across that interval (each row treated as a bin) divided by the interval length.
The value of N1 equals 6.2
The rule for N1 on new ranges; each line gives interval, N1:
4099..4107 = 8.4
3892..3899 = 5.5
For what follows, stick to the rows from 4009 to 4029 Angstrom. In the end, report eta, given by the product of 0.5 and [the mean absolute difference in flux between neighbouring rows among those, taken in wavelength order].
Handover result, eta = 0.12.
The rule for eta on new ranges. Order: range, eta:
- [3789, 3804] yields 0.34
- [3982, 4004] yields 0.23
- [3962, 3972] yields 0.62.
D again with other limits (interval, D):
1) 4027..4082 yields 143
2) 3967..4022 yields 141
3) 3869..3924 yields 141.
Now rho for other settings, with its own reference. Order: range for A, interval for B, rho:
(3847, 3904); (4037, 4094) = 2.918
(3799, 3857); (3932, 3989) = 2.875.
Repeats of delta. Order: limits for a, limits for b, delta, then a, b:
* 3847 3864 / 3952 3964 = 6.4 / 6.8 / 6.0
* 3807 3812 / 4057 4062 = 7.2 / 7.3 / 7.1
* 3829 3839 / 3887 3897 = 5.7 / 4.9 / 6.6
